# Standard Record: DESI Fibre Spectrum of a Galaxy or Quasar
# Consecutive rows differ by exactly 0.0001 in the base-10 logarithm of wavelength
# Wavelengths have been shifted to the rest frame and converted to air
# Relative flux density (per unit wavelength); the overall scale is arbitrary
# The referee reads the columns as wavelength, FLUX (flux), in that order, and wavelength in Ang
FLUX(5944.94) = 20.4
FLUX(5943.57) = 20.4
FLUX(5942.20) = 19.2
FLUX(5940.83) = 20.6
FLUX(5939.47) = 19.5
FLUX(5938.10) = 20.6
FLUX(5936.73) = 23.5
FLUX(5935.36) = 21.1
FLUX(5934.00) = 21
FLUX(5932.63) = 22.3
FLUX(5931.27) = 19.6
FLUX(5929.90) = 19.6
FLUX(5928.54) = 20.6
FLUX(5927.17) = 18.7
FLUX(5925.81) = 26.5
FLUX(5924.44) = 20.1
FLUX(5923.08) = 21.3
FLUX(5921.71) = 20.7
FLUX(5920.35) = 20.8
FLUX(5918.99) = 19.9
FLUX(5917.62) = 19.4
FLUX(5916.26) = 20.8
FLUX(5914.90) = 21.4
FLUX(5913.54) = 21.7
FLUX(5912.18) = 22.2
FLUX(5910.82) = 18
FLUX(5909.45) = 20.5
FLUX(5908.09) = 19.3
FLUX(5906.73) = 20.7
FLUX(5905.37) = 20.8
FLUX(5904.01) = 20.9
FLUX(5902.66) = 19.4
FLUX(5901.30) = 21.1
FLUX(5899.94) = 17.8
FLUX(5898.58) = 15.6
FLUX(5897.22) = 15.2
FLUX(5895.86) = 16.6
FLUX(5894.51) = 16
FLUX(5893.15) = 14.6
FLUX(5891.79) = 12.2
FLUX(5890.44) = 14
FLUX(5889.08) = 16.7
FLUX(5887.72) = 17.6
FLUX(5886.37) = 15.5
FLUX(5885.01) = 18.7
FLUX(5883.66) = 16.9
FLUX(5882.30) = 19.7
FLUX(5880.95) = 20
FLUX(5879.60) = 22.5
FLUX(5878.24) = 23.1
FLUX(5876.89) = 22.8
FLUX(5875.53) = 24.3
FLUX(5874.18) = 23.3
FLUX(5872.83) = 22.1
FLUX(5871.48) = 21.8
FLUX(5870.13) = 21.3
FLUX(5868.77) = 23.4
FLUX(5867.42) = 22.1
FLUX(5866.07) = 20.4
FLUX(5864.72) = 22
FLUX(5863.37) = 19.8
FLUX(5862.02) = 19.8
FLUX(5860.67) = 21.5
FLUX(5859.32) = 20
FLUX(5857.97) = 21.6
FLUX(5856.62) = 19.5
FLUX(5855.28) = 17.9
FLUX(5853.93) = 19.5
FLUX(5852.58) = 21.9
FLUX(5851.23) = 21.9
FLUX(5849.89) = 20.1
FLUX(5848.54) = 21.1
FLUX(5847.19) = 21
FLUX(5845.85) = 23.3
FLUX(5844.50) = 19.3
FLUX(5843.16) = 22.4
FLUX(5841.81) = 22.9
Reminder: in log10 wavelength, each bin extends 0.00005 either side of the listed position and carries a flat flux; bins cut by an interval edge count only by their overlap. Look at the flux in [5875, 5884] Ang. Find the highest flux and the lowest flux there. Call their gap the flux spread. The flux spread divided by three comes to 2.5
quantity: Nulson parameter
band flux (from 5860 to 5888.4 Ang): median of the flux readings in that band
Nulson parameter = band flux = 21.5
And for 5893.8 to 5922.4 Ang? 20.5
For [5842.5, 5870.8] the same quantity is 21.1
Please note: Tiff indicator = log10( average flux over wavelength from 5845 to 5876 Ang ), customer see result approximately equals 1.33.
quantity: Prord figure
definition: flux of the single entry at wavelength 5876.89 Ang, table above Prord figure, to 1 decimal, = 22.8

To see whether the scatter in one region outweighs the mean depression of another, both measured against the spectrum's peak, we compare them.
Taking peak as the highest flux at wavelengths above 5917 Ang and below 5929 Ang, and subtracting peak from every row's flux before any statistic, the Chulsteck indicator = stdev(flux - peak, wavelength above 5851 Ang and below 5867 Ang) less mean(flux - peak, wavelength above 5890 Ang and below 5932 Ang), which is 8.5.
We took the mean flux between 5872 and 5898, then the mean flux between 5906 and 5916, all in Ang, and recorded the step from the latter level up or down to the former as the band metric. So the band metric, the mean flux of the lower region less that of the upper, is -2.0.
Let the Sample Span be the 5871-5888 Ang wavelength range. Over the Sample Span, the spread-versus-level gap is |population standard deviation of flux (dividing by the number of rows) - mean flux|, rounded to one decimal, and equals 18.0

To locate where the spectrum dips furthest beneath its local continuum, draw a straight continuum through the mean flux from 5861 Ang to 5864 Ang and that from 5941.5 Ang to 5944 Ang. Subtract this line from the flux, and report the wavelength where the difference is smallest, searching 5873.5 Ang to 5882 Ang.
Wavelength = 5880.95 Ang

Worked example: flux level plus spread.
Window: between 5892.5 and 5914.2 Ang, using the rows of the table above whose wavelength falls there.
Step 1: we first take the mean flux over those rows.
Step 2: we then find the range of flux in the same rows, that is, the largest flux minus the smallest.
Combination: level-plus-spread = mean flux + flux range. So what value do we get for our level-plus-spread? 26.4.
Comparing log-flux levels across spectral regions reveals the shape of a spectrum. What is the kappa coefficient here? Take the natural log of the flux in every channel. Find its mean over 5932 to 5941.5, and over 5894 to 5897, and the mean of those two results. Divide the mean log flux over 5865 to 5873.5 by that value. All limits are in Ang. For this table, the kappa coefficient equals 1.06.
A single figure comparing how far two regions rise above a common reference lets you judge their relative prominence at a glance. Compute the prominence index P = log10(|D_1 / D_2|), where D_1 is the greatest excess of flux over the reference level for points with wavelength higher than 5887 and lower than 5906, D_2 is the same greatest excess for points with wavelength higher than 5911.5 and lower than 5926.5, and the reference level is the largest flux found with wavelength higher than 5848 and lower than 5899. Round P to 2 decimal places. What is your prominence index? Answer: 0.16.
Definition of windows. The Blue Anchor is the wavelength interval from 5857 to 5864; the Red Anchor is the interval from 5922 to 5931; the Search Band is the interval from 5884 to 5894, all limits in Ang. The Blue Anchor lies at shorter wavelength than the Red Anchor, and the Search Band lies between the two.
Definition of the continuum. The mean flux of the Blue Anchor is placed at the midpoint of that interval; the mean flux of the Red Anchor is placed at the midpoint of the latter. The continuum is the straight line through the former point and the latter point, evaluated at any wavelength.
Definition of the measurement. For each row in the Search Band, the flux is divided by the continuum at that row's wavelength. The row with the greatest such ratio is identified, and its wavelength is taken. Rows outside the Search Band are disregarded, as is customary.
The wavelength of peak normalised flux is 5885.01 Ang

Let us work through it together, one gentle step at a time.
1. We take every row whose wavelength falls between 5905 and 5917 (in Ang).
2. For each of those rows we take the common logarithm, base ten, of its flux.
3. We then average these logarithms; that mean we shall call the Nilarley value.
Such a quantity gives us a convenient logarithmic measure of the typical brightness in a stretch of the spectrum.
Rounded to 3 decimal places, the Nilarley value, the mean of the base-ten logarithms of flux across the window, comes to 1.313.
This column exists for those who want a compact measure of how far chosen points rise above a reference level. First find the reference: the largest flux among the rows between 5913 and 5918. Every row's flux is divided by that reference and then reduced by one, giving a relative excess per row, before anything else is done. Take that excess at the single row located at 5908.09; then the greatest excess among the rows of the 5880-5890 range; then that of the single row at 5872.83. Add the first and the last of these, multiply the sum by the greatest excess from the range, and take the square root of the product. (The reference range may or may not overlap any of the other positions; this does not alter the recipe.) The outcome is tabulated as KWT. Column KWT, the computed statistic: 0.085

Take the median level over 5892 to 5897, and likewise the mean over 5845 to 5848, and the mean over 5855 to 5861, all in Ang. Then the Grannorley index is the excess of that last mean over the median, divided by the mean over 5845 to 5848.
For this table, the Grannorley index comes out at 0.19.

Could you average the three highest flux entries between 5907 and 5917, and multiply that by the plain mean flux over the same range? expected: 447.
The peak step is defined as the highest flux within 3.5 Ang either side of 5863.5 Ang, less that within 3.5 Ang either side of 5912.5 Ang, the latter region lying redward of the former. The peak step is 0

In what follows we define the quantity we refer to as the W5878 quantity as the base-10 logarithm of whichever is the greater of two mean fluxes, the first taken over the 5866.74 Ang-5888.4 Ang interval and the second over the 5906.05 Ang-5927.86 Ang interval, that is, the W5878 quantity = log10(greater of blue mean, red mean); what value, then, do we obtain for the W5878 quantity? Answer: 1.321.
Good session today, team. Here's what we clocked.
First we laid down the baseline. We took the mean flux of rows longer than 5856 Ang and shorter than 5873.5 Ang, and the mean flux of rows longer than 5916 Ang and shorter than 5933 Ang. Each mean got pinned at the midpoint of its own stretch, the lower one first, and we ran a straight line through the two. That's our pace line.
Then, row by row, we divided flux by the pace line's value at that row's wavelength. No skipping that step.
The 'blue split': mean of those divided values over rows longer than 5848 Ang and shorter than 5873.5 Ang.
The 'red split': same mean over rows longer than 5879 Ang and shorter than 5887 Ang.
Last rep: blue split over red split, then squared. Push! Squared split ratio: 1.21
